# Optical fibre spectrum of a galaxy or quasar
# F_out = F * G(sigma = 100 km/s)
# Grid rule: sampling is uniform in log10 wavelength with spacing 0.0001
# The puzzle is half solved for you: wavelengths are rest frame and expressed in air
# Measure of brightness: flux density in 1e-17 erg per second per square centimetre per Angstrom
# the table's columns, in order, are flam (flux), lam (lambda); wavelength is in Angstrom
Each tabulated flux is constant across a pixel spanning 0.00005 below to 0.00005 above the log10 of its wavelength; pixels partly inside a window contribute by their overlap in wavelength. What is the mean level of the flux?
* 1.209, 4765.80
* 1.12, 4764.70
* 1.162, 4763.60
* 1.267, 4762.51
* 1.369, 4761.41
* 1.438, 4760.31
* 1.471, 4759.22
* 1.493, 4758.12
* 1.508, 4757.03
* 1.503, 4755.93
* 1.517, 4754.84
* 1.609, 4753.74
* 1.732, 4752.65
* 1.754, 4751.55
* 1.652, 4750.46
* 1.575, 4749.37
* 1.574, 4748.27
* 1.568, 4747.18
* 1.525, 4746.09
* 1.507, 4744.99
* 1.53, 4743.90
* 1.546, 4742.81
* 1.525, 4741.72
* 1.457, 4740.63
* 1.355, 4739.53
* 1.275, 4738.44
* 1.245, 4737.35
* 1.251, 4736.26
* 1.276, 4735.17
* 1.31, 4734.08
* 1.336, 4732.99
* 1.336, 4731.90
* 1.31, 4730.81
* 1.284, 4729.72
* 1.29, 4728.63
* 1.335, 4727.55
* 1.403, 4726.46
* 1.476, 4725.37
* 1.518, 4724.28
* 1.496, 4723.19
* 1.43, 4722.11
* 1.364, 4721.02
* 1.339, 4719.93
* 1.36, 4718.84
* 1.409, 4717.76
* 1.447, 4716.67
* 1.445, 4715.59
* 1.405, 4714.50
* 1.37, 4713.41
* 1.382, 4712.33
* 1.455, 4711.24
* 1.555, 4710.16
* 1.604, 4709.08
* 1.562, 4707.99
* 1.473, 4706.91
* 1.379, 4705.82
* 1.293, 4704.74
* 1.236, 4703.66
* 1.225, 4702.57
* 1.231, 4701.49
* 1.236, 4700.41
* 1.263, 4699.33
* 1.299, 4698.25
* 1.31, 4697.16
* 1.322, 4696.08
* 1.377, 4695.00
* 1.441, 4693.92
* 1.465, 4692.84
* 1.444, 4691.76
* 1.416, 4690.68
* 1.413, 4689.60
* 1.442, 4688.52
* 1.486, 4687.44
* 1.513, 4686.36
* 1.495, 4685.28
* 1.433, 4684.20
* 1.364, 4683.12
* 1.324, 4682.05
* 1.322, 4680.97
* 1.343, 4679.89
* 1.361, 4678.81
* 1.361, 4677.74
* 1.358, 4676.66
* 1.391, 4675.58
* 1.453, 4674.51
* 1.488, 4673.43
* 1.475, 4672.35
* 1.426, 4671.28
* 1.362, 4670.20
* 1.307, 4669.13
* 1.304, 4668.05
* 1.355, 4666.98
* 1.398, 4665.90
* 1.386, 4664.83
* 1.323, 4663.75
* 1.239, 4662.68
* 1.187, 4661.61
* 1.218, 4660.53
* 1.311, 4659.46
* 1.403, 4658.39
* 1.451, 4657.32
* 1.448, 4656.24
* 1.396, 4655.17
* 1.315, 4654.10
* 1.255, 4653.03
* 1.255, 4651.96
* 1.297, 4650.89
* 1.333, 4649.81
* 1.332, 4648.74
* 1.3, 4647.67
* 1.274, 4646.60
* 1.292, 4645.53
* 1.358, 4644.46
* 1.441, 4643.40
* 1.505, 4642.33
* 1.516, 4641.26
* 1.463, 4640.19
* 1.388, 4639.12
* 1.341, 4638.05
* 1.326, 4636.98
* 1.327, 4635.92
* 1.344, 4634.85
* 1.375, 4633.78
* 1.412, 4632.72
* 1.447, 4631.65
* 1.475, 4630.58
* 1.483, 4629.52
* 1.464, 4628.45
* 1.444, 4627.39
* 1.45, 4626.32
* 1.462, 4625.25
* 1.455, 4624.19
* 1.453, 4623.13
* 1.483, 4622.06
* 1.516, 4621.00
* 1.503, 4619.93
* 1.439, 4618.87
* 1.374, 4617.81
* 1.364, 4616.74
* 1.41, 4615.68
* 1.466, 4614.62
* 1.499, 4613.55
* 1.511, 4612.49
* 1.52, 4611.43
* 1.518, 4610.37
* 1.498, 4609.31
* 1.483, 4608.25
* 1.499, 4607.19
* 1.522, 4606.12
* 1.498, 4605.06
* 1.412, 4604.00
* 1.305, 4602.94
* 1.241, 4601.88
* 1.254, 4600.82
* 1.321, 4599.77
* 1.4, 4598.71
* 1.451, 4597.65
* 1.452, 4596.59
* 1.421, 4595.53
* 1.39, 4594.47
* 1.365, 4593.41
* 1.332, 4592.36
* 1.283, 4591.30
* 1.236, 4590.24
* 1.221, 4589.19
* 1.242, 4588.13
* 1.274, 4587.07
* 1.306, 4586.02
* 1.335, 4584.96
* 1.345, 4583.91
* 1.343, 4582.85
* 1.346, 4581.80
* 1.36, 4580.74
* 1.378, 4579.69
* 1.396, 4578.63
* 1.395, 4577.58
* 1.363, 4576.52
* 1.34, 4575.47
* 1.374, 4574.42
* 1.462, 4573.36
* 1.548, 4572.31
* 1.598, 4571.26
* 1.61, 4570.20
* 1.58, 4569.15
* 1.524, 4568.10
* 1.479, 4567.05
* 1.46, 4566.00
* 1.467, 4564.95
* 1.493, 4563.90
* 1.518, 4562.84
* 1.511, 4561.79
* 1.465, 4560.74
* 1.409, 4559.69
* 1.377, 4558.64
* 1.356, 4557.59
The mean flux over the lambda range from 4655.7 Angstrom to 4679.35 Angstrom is 1.36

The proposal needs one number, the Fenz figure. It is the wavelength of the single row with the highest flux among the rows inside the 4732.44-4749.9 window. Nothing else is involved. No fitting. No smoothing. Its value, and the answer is 4749.37 Angstrom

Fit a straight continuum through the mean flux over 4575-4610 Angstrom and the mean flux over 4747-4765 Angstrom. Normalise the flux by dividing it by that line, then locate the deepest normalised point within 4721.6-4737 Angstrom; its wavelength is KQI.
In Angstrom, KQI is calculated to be 4736.26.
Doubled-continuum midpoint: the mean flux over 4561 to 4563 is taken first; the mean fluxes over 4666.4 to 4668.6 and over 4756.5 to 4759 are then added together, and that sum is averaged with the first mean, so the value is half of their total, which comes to 2.17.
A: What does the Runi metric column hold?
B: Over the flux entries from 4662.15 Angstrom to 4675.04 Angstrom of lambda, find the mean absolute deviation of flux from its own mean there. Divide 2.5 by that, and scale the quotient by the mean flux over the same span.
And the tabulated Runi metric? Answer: 56.1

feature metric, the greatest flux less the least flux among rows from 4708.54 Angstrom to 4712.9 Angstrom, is 0.22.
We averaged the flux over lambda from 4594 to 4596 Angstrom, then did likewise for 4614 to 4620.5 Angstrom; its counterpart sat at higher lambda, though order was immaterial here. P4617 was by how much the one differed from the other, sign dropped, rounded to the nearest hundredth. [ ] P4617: 0.02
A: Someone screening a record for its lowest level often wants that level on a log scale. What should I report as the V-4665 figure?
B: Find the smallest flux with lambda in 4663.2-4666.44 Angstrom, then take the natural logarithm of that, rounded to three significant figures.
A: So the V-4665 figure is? 0.280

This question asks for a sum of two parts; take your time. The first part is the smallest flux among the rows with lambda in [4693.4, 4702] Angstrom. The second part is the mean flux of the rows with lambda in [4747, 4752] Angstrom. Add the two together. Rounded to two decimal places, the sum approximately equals 2.86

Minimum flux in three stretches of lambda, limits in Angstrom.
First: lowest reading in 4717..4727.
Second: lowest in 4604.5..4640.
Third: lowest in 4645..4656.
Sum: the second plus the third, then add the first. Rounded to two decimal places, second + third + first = 3.92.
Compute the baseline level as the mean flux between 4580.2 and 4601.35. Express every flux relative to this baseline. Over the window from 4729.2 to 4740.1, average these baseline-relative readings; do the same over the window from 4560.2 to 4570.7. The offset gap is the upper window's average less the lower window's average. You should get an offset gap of -0.21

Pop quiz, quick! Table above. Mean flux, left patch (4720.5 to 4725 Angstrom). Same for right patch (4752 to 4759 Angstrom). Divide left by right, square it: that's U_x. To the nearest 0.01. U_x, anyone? 0.87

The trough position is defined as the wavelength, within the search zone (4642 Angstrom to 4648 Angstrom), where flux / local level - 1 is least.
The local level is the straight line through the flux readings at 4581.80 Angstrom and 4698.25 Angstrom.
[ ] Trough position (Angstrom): 4646.60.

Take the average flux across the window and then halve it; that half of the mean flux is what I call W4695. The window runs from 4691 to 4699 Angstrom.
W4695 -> 0.69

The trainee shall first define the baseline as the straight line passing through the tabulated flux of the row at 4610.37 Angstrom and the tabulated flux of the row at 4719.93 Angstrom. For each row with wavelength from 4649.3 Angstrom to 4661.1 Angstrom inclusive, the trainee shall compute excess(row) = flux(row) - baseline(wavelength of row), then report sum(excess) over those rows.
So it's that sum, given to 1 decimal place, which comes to -1.2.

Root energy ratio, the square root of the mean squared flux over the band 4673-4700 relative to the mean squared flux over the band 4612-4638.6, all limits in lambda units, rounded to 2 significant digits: 0.97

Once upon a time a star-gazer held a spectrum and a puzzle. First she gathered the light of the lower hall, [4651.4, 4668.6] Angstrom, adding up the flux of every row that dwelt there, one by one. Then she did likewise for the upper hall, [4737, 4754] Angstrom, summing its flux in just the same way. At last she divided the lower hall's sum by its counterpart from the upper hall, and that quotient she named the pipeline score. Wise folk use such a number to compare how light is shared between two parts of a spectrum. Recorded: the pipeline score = 0.87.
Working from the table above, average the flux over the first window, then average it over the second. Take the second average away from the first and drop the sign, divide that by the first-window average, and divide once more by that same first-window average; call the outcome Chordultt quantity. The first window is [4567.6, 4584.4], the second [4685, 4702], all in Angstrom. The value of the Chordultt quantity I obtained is 0.025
